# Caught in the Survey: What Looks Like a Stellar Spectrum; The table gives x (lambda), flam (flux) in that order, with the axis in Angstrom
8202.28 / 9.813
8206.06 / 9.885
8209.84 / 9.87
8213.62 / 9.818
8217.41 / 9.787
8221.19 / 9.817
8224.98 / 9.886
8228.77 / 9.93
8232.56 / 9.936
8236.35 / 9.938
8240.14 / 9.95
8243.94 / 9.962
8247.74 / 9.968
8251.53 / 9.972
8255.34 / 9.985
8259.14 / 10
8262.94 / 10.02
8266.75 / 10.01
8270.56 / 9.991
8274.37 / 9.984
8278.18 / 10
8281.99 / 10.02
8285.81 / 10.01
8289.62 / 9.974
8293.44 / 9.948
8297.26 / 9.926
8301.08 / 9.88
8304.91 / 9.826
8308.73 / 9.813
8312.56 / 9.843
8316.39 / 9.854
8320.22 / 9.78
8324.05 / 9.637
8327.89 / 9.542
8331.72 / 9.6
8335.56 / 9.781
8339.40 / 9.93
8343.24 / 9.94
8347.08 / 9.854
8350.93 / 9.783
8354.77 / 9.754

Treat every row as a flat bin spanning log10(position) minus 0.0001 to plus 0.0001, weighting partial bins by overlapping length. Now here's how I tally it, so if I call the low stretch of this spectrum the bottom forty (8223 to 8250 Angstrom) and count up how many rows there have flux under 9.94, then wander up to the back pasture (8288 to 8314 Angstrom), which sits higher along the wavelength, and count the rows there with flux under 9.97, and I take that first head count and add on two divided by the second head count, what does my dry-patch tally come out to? 4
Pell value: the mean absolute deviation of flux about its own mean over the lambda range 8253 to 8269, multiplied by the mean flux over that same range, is 0.11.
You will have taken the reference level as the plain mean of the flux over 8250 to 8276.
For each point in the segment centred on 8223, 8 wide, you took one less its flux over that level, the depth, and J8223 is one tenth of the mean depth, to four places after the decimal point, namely 0.0014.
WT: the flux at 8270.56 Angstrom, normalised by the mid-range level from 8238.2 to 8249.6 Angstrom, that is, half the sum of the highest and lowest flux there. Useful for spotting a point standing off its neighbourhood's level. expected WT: 1.00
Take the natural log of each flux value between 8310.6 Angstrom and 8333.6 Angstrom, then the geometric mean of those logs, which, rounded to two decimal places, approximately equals 2.27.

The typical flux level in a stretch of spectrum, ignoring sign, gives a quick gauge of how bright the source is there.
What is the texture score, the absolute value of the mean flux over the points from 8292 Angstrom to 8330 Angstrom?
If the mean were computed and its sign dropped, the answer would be 9.80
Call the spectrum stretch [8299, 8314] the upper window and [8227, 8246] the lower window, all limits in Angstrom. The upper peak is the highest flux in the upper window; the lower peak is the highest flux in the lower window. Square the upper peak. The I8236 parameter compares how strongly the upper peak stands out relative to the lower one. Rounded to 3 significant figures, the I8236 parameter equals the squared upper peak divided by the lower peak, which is 9.80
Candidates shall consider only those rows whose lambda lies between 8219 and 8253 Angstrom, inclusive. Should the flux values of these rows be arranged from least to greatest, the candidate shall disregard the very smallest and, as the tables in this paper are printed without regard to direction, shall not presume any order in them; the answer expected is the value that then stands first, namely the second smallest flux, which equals 9.886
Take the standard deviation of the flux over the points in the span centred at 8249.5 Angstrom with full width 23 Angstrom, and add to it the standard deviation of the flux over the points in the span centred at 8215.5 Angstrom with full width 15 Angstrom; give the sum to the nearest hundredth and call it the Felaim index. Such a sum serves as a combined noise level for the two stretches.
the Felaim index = 0.05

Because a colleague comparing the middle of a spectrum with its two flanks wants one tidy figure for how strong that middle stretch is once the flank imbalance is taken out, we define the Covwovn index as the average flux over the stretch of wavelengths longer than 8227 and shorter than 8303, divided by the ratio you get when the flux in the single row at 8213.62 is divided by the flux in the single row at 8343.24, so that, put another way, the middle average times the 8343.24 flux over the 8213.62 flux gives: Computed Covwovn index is 10.1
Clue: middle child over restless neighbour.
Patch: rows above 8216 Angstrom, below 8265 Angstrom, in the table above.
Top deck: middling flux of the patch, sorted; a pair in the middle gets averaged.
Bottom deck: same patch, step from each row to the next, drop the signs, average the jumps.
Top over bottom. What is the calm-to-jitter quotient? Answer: 512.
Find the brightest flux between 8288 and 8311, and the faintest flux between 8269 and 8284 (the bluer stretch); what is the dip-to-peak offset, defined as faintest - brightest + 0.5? 0.51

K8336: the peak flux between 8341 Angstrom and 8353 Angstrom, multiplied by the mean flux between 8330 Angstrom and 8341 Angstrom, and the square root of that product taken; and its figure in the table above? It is 9.85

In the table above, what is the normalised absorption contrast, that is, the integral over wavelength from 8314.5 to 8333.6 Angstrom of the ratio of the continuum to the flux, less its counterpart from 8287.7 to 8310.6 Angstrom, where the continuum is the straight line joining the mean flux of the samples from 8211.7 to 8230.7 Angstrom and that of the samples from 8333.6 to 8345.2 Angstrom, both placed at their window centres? -3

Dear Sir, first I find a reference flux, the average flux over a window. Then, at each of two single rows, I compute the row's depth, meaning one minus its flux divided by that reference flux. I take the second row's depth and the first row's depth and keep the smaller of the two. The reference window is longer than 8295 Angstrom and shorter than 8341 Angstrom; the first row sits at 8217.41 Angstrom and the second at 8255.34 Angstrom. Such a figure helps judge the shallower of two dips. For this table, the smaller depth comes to -0.0205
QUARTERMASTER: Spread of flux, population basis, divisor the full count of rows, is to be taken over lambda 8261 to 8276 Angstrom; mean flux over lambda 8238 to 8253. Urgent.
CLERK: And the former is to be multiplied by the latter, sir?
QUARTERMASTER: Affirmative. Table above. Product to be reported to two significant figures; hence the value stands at 0.14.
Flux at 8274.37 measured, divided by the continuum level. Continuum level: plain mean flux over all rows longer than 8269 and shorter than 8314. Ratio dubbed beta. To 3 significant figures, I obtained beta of 1.00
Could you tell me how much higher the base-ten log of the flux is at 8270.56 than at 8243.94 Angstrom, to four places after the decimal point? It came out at 0.0013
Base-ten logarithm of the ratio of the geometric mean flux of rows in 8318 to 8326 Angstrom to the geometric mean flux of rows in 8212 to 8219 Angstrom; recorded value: -0.004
